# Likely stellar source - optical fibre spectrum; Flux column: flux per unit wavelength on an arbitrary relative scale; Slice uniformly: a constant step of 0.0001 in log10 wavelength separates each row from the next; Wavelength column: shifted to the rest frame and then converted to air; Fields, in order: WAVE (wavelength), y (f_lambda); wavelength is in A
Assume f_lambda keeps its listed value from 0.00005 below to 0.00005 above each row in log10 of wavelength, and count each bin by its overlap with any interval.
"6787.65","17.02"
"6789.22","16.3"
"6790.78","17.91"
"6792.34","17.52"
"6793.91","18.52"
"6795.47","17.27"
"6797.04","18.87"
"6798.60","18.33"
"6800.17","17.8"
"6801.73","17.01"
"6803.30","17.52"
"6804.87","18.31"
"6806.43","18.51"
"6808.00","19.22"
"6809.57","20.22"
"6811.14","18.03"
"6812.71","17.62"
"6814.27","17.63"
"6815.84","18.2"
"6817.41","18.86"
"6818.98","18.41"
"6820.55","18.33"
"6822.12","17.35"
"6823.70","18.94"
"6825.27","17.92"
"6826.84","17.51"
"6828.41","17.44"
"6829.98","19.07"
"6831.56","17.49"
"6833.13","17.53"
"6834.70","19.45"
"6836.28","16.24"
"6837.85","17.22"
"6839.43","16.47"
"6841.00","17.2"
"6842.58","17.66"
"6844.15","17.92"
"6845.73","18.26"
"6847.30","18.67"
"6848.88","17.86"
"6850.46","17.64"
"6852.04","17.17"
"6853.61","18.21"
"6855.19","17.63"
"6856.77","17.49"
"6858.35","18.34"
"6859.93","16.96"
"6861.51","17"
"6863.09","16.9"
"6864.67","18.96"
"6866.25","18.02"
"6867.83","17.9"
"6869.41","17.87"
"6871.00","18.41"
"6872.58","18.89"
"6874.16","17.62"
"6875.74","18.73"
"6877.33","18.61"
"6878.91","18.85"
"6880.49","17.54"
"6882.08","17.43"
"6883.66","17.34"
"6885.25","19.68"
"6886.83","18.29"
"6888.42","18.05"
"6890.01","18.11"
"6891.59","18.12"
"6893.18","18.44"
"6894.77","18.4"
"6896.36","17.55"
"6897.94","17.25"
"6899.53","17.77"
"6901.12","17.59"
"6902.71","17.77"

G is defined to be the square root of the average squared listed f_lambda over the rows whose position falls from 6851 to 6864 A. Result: 17.5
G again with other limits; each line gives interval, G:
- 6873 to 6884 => 18.0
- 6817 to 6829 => 18.1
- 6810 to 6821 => 18.2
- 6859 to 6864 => 17.0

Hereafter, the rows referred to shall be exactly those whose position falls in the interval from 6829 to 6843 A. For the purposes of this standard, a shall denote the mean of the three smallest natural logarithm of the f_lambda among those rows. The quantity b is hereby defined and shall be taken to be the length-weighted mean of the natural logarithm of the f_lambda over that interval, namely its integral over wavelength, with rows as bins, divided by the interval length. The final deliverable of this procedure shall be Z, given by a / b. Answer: 0.981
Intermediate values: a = 2.81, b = 2.86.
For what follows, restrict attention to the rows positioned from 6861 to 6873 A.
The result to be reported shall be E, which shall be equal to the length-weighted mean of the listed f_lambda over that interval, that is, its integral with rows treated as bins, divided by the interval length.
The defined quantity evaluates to 18.0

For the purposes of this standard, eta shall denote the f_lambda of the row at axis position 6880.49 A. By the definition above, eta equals 17.54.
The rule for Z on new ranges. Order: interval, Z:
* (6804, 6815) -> 0.986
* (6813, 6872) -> 0.974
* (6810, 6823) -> 0.989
